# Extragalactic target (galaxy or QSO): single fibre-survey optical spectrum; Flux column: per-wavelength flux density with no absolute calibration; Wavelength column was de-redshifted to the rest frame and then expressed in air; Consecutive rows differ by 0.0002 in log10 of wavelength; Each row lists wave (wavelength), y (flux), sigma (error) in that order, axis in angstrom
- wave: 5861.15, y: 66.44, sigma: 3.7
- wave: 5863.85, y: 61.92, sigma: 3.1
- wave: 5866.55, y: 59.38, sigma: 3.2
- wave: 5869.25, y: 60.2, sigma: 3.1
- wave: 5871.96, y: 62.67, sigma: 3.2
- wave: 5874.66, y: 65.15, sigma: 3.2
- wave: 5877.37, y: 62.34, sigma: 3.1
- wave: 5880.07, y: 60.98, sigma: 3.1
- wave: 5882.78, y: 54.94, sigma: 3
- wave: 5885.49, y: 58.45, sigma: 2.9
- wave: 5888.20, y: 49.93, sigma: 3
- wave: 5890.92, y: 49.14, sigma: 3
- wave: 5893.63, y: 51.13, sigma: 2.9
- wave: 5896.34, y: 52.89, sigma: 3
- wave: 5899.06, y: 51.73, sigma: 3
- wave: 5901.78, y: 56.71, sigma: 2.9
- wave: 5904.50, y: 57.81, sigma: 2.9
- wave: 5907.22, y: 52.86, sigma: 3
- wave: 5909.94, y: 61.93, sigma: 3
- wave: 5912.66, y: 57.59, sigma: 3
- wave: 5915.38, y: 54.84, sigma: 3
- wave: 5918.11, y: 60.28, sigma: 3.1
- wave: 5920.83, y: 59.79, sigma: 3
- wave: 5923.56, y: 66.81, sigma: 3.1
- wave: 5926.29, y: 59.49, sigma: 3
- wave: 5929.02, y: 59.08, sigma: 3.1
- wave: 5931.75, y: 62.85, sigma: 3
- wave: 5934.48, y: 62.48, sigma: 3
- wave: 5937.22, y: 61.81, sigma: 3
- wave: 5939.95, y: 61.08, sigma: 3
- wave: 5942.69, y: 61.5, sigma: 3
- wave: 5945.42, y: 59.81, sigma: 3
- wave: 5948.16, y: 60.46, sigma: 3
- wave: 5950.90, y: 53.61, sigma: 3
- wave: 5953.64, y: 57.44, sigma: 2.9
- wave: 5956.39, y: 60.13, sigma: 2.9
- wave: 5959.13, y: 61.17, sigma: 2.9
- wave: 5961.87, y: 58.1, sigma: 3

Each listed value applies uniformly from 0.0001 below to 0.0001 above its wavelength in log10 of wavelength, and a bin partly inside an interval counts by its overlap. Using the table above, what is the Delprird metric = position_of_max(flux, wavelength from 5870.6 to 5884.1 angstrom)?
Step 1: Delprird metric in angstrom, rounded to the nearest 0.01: 5874.66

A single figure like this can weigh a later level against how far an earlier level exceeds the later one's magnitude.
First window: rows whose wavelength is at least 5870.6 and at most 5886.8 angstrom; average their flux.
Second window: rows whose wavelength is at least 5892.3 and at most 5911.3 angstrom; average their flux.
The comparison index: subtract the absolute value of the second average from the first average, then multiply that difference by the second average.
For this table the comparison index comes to 316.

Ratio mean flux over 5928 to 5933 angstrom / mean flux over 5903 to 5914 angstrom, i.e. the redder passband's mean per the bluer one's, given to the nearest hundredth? 1.06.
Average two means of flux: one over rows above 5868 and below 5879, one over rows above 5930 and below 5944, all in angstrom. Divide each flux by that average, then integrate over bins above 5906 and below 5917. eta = 10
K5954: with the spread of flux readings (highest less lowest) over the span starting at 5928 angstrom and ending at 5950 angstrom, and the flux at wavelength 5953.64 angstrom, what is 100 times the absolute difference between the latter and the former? 5367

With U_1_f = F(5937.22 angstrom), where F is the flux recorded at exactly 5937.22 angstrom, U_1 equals 61.81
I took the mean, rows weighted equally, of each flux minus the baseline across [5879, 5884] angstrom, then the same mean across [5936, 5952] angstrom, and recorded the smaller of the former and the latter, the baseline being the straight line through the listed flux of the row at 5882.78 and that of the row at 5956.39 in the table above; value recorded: 0.5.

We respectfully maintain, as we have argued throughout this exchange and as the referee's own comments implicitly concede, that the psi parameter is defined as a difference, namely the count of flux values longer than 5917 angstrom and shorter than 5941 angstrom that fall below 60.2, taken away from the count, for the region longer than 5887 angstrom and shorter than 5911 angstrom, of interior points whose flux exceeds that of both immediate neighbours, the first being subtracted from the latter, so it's -1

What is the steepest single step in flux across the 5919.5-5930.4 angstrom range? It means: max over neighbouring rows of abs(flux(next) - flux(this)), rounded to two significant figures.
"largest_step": 7.3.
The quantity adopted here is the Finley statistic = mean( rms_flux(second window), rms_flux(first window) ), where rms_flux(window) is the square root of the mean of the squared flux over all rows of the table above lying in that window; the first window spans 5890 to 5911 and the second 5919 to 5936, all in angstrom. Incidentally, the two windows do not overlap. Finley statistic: 58.1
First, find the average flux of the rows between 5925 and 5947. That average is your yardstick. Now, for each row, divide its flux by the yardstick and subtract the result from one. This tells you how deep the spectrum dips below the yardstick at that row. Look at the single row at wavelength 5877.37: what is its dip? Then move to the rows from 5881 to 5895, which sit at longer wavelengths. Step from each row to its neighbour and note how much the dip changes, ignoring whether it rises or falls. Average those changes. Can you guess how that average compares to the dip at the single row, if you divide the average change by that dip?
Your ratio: -2.8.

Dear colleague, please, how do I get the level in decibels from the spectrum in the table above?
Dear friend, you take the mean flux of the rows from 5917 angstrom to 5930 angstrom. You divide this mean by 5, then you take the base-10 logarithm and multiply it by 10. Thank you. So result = 10.9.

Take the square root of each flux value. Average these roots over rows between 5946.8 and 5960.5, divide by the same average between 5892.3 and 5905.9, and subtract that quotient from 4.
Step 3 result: 2.959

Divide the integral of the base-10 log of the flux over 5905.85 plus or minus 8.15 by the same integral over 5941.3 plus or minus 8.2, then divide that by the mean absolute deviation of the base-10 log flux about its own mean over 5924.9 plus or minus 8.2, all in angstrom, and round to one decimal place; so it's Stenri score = 61.0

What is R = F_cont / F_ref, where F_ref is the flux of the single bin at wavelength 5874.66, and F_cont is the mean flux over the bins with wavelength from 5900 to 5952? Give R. 0.91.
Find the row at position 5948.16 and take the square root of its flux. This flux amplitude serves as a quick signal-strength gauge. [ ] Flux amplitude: 7.78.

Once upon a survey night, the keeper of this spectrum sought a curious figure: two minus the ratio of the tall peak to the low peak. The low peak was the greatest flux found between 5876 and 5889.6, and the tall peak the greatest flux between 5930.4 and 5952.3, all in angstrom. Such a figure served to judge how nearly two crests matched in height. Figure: 0.99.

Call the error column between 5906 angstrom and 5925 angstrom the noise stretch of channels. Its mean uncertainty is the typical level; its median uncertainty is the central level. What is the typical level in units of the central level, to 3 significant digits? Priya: 1.01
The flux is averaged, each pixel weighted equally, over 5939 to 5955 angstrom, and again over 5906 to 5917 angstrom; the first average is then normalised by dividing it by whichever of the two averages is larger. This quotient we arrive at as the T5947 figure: 1.000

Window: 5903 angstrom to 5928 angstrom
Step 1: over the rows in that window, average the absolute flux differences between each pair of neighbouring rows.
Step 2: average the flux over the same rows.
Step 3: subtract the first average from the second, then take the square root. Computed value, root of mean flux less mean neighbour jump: 7.34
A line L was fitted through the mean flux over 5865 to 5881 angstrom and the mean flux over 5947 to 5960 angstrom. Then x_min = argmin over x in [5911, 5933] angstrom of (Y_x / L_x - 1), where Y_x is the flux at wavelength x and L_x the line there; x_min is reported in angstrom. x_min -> 5915.38 angstrom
